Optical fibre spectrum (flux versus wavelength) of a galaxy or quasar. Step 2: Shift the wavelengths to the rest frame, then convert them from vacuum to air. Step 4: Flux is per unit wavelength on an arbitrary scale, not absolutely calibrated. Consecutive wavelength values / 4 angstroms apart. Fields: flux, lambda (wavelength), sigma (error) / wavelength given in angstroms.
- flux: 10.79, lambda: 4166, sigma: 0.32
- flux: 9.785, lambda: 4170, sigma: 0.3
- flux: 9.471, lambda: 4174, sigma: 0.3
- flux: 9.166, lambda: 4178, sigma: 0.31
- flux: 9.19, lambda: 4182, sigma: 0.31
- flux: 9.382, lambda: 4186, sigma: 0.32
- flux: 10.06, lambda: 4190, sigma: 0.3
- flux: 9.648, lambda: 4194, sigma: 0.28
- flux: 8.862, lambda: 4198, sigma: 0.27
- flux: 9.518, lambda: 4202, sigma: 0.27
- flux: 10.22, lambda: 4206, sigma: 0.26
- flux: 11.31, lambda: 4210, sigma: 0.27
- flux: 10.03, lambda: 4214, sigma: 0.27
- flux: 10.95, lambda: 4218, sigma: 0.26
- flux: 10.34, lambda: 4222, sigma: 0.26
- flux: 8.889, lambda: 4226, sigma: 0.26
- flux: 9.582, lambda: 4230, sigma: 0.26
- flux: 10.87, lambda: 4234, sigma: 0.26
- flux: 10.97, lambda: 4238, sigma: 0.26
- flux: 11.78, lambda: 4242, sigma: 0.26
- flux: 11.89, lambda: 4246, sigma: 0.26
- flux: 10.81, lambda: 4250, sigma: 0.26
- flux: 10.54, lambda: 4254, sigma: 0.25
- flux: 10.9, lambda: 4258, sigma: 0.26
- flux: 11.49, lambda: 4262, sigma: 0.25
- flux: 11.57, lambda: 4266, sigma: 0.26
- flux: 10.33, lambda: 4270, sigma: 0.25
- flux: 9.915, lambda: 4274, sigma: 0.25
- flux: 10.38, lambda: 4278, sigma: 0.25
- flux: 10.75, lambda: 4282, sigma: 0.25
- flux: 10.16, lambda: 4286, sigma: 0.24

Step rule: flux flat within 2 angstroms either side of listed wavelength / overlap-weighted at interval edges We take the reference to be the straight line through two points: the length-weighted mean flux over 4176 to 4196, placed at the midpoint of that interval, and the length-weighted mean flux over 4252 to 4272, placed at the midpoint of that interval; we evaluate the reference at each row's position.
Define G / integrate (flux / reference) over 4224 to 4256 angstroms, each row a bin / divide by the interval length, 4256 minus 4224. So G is 1.01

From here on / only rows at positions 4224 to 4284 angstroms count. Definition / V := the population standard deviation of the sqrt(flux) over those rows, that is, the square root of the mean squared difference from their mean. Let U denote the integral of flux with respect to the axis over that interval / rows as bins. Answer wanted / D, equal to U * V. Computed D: 79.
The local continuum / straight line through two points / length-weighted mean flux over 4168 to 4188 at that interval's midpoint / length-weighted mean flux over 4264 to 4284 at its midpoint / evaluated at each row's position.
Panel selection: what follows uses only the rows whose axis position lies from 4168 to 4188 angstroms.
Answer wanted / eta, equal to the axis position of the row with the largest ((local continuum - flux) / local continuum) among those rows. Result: 4182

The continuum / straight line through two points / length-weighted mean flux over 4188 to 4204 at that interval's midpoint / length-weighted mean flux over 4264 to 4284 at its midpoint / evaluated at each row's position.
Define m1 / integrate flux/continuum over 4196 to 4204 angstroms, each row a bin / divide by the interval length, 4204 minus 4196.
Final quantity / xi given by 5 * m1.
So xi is 4.80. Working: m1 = 0.96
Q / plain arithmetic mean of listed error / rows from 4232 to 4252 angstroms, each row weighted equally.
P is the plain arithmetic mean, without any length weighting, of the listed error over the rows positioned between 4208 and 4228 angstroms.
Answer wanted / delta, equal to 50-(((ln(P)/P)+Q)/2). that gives 52.4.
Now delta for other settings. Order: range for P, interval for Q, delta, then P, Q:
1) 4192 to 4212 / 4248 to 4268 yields 52.3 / 0.270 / 0.256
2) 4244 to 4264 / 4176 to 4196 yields 52.5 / 0.256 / 0.304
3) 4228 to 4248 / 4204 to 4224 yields 52.5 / 0.260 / 0.264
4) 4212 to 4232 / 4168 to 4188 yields 52.4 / 0.262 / 0.308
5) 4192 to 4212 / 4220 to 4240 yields 52.3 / 0.270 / 0.260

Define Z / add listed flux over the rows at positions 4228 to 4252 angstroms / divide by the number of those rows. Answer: 11.0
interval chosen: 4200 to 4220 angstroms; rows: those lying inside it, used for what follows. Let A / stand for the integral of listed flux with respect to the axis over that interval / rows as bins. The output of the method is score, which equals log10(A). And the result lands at 2.318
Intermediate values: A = 208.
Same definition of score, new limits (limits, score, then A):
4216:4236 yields 2.306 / 203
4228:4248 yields 2.343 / 220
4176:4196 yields 2.278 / 190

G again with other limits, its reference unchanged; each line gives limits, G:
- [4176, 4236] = 1.00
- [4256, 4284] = 0.97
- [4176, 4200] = 0.99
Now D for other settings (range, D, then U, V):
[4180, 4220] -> 45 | 397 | 0.115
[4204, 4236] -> 38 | 329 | 0.116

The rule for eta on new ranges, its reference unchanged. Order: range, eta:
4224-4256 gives 4226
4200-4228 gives 4226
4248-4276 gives 4274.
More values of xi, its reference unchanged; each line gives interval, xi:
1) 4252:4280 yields 5.12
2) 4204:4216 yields 5.42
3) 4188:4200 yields 5.02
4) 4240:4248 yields 5.81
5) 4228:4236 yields 5.10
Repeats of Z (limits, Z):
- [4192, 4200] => 9.3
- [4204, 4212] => 10.8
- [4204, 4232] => 10.2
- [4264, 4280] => 10.5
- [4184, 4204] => 9.5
